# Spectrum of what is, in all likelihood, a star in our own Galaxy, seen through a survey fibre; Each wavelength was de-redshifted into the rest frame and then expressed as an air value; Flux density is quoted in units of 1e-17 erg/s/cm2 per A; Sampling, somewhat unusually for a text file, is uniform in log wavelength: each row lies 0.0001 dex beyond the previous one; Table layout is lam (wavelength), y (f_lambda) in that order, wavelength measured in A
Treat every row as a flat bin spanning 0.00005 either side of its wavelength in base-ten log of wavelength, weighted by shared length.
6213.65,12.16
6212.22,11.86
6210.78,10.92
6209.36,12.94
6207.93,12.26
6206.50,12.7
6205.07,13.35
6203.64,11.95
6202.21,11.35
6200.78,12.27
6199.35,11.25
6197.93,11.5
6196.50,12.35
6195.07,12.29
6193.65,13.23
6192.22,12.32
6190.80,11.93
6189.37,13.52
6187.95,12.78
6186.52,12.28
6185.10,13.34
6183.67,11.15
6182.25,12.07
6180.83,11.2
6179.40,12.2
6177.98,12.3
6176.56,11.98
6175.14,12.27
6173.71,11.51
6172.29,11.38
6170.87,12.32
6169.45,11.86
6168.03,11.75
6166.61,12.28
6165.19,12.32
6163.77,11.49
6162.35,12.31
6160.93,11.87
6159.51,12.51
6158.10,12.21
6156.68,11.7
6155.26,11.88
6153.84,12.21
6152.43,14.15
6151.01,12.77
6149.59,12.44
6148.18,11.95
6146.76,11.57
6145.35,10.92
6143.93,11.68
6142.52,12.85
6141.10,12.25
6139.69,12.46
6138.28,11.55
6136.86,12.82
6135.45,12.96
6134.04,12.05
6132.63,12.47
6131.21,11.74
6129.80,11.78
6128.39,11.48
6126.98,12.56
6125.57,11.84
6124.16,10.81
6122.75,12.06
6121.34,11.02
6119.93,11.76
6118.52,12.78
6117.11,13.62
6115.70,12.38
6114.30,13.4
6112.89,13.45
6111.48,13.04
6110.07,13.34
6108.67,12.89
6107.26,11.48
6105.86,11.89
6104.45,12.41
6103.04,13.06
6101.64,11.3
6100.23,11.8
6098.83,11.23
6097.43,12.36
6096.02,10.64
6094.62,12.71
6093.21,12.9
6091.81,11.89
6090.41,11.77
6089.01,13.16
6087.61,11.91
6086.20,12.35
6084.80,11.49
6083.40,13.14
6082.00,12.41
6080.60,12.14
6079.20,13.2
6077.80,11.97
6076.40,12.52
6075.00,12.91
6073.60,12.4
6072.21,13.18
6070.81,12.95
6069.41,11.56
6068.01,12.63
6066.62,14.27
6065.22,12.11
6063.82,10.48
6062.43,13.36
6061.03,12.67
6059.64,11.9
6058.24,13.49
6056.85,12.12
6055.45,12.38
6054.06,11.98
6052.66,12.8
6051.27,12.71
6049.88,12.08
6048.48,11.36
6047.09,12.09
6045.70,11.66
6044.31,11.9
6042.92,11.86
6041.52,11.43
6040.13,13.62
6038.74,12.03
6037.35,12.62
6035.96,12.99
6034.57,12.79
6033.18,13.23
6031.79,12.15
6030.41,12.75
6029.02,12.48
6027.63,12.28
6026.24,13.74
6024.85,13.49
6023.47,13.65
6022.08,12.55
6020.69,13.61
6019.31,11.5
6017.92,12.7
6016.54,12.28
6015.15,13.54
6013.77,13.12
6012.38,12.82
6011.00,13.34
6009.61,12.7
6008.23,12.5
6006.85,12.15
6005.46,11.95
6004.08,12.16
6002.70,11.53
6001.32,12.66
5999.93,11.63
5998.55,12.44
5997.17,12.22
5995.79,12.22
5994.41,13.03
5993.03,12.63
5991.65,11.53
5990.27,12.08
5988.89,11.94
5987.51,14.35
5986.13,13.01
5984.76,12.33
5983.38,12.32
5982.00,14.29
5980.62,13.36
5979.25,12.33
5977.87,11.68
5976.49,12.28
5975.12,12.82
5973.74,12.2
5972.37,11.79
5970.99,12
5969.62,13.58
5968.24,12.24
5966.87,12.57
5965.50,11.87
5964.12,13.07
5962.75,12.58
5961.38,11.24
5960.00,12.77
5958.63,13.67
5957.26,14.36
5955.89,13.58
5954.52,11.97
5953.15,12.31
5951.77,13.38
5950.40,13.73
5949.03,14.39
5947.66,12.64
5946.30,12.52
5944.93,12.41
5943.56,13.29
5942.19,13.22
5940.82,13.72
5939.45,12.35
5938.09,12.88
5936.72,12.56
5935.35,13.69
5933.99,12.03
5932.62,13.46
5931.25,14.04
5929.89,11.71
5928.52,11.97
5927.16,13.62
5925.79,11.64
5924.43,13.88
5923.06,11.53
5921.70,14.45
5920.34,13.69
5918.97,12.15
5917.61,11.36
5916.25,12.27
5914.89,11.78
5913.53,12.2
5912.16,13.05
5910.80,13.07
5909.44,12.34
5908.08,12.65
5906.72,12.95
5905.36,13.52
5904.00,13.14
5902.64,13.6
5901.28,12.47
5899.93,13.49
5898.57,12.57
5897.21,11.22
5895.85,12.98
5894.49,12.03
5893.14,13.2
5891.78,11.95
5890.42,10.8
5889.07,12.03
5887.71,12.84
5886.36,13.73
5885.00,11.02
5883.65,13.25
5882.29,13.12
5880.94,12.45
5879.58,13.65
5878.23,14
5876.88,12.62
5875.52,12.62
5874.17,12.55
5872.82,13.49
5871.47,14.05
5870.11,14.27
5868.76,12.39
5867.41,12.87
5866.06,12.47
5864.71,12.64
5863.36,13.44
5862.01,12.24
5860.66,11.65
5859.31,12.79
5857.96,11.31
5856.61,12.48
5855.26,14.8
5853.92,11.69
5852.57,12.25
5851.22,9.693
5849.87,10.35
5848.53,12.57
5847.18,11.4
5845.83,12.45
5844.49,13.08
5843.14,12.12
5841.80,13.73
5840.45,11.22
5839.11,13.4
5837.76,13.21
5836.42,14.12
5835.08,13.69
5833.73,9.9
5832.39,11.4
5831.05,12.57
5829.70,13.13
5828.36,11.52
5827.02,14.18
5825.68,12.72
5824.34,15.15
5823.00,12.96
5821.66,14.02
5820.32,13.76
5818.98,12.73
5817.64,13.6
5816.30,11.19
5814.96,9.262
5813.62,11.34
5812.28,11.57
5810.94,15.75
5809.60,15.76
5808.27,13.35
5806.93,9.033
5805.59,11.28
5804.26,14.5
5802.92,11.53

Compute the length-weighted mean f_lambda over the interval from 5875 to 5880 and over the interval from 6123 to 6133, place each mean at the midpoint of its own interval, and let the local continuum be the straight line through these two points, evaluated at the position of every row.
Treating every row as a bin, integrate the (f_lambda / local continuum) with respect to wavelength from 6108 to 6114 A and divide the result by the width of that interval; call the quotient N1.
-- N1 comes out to 1.11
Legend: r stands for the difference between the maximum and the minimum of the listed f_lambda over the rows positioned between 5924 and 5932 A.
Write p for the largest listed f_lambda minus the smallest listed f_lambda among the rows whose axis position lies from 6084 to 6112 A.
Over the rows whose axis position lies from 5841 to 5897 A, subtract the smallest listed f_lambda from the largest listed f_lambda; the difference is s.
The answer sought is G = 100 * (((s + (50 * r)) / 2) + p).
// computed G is 6525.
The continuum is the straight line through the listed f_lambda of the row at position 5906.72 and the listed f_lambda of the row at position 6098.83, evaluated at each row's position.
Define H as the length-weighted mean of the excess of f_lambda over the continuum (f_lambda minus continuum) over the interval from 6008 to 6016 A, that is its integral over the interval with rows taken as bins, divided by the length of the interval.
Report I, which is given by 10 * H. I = 10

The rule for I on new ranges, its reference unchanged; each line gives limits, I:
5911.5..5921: -5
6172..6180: 14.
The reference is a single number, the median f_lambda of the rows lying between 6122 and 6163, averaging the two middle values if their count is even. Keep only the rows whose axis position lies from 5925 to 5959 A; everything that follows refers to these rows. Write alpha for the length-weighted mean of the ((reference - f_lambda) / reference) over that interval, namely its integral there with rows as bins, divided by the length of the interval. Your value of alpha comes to -0.078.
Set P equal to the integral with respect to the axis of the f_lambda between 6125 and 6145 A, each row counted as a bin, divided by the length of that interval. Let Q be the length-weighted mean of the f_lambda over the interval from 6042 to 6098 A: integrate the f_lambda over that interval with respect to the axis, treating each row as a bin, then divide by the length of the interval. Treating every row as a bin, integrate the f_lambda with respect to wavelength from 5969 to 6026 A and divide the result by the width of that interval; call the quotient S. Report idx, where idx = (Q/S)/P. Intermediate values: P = 12.2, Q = 12.3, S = 12.6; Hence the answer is 0.0805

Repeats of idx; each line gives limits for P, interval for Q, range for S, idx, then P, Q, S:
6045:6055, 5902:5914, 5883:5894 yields 0.0866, 12.1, 12.9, 12.4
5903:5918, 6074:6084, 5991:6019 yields 0.0802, 12.6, 12.6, 12.4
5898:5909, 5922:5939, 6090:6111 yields 0.0808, 13.0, 12.8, 12.1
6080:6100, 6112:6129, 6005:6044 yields 0.0796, 12.1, 12.3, 12.7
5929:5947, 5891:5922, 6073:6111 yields 0.0800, 12.9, 12.7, 12.3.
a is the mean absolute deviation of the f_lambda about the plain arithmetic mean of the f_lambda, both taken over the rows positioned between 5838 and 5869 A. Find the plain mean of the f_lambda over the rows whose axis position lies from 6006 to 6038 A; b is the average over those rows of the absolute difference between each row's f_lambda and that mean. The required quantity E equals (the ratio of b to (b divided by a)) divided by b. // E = 1.7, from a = 0.8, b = 0.46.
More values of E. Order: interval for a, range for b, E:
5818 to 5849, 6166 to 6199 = 2.0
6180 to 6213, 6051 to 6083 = 1.1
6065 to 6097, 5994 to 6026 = 1.1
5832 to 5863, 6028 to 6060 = 2.0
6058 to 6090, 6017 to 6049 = 1.0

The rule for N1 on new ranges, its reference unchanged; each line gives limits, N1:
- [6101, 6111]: 1.04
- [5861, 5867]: 0.95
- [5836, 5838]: 1.02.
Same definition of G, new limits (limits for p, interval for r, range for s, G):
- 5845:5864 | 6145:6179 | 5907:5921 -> 8702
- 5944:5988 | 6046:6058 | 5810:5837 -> 4239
